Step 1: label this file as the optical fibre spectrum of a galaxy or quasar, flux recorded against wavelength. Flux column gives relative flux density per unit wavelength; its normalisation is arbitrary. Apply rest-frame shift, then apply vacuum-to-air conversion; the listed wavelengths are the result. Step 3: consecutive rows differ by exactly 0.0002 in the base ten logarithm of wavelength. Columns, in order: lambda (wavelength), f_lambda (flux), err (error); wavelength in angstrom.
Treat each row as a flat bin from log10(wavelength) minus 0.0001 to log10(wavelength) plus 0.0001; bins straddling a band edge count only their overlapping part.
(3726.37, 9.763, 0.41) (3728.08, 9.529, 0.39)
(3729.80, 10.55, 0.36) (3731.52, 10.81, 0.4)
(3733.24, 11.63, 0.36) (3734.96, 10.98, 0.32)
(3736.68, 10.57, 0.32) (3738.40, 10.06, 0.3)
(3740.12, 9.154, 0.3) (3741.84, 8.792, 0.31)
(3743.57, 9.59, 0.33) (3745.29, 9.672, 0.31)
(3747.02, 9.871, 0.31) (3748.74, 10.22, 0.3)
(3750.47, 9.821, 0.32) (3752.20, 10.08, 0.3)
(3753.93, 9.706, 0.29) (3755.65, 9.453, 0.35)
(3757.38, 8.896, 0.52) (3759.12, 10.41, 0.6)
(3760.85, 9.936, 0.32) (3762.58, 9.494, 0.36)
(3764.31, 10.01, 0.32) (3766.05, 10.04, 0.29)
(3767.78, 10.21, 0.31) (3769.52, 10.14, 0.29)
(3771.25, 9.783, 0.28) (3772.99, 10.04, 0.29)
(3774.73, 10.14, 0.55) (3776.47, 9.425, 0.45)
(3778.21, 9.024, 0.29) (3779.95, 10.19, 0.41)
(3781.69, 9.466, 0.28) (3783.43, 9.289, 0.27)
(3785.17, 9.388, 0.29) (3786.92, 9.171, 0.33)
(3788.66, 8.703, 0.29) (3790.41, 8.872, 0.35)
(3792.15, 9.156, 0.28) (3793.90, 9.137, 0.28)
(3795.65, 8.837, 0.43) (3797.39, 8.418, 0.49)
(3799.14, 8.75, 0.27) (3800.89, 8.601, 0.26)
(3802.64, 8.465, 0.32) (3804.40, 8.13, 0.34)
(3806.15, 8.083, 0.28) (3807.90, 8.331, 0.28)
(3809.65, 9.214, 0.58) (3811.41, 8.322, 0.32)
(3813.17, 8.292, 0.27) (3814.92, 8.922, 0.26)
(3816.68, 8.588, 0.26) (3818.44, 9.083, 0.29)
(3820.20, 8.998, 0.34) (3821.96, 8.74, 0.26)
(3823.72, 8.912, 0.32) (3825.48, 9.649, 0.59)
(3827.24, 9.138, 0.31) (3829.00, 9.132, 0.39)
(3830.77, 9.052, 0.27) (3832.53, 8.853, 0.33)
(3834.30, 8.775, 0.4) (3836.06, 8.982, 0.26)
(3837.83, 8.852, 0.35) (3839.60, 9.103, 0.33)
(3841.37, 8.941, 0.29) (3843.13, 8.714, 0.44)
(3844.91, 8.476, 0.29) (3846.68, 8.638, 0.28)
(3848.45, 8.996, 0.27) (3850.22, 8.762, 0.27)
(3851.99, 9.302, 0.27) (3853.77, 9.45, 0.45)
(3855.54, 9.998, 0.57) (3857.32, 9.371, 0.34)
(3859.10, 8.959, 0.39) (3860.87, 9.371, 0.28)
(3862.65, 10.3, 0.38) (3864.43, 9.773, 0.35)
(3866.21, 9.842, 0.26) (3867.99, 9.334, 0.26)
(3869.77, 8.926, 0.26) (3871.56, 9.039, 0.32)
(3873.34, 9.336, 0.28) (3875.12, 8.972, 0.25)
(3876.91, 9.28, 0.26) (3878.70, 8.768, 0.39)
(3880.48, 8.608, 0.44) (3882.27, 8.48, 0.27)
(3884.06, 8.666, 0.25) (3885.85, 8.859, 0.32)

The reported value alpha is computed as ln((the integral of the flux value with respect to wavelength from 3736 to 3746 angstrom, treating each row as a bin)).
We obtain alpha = 4.6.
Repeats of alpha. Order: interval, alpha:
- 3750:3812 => 6.4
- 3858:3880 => 5.3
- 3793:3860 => 6.4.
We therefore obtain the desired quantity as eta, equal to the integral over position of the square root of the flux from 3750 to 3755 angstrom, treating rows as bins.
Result 15.7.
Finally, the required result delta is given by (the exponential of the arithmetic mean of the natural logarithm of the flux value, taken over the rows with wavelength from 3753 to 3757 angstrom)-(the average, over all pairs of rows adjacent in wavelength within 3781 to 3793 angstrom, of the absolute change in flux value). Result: 9.3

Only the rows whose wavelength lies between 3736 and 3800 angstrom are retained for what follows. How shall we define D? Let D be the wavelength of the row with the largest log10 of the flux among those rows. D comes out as 3736.68 angstrom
